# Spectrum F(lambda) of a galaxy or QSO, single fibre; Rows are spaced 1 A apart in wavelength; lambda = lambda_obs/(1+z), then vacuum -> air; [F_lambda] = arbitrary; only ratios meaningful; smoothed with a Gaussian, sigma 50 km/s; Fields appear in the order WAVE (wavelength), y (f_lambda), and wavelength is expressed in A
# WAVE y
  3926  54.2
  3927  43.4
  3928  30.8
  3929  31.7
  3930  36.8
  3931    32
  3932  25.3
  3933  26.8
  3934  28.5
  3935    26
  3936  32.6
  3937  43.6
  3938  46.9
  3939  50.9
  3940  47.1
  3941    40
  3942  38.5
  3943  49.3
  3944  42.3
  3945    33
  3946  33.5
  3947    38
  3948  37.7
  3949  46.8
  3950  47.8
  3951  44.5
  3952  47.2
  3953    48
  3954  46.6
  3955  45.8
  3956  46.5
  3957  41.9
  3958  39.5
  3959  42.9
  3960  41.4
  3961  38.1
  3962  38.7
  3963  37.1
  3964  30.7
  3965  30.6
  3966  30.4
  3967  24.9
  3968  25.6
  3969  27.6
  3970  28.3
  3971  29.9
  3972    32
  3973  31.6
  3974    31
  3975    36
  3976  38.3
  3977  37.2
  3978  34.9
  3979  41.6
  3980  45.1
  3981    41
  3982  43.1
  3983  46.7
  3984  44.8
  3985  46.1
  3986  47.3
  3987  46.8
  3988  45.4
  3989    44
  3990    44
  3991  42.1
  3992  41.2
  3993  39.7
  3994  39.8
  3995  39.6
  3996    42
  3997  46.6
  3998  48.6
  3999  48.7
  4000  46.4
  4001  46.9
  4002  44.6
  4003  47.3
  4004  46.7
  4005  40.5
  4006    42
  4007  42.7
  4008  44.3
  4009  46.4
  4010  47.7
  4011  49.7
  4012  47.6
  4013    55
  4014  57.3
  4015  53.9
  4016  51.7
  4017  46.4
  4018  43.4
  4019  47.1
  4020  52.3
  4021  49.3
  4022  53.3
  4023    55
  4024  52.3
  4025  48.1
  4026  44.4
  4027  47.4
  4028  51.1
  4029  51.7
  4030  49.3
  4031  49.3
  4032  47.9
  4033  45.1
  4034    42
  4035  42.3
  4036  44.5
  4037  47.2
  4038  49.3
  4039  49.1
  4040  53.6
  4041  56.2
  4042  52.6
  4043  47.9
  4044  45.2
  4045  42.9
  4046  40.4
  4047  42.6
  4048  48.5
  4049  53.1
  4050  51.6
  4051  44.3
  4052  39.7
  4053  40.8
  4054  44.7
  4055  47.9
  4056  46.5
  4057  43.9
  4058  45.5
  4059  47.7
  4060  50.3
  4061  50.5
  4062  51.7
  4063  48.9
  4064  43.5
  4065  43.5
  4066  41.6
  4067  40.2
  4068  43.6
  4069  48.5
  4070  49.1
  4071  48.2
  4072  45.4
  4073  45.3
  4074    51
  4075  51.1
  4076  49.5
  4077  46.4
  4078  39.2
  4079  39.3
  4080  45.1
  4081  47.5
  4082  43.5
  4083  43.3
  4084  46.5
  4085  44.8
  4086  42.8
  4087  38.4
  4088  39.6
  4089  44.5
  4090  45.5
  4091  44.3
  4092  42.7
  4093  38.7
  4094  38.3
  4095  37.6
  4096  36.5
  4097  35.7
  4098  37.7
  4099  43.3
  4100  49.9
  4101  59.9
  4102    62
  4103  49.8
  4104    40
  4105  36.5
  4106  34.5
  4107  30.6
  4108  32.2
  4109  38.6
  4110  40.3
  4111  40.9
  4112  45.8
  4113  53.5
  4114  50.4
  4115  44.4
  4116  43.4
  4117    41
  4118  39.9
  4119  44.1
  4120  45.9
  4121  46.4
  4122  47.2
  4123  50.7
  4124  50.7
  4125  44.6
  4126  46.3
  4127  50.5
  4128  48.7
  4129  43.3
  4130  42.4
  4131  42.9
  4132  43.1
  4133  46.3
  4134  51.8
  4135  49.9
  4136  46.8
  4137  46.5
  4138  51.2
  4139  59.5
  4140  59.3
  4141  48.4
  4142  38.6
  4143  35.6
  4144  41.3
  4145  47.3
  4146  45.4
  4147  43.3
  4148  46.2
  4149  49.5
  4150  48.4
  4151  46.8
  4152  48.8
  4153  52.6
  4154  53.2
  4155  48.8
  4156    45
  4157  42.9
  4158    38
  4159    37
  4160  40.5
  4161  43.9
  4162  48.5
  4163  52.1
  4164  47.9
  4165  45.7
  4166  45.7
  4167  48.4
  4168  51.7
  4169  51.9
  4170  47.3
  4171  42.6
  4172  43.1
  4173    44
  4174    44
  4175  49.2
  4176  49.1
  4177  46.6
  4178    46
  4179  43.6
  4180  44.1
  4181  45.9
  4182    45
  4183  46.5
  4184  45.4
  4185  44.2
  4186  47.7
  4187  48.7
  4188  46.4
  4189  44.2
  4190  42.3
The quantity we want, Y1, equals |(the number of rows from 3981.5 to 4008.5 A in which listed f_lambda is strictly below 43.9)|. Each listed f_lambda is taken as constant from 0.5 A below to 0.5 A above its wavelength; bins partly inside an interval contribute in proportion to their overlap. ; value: 10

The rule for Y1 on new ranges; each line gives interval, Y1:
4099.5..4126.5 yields 11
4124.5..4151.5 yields 8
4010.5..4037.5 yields 3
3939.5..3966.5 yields 17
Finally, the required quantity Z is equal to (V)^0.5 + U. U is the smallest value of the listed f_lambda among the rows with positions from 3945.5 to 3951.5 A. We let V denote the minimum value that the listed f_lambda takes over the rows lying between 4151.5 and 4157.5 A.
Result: 40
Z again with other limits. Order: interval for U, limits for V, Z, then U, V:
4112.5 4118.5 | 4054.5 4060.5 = 47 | 39.9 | 43.9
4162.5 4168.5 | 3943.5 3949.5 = 51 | 45.7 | 33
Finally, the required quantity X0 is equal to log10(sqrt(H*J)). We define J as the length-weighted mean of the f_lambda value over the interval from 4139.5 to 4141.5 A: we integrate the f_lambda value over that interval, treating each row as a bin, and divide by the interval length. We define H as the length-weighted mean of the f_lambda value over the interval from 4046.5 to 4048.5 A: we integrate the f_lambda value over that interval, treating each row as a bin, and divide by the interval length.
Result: 1.69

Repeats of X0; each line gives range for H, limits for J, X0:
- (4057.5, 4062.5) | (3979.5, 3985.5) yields 1.67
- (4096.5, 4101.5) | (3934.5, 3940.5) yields 1.64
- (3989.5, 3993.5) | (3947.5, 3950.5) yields 1.63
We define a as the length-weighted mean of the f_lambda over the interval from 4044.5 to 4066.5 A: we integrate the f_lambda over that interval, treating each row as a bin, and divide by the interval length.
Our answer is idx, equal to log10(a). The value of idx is 1.66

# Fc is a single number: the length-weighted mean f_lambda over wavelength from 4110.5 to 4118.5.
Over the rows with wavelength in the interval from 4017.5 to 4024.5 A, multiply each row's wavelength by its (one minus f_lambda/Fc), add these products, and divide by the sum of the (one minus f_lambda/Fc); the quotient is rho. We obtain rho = 4022.1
